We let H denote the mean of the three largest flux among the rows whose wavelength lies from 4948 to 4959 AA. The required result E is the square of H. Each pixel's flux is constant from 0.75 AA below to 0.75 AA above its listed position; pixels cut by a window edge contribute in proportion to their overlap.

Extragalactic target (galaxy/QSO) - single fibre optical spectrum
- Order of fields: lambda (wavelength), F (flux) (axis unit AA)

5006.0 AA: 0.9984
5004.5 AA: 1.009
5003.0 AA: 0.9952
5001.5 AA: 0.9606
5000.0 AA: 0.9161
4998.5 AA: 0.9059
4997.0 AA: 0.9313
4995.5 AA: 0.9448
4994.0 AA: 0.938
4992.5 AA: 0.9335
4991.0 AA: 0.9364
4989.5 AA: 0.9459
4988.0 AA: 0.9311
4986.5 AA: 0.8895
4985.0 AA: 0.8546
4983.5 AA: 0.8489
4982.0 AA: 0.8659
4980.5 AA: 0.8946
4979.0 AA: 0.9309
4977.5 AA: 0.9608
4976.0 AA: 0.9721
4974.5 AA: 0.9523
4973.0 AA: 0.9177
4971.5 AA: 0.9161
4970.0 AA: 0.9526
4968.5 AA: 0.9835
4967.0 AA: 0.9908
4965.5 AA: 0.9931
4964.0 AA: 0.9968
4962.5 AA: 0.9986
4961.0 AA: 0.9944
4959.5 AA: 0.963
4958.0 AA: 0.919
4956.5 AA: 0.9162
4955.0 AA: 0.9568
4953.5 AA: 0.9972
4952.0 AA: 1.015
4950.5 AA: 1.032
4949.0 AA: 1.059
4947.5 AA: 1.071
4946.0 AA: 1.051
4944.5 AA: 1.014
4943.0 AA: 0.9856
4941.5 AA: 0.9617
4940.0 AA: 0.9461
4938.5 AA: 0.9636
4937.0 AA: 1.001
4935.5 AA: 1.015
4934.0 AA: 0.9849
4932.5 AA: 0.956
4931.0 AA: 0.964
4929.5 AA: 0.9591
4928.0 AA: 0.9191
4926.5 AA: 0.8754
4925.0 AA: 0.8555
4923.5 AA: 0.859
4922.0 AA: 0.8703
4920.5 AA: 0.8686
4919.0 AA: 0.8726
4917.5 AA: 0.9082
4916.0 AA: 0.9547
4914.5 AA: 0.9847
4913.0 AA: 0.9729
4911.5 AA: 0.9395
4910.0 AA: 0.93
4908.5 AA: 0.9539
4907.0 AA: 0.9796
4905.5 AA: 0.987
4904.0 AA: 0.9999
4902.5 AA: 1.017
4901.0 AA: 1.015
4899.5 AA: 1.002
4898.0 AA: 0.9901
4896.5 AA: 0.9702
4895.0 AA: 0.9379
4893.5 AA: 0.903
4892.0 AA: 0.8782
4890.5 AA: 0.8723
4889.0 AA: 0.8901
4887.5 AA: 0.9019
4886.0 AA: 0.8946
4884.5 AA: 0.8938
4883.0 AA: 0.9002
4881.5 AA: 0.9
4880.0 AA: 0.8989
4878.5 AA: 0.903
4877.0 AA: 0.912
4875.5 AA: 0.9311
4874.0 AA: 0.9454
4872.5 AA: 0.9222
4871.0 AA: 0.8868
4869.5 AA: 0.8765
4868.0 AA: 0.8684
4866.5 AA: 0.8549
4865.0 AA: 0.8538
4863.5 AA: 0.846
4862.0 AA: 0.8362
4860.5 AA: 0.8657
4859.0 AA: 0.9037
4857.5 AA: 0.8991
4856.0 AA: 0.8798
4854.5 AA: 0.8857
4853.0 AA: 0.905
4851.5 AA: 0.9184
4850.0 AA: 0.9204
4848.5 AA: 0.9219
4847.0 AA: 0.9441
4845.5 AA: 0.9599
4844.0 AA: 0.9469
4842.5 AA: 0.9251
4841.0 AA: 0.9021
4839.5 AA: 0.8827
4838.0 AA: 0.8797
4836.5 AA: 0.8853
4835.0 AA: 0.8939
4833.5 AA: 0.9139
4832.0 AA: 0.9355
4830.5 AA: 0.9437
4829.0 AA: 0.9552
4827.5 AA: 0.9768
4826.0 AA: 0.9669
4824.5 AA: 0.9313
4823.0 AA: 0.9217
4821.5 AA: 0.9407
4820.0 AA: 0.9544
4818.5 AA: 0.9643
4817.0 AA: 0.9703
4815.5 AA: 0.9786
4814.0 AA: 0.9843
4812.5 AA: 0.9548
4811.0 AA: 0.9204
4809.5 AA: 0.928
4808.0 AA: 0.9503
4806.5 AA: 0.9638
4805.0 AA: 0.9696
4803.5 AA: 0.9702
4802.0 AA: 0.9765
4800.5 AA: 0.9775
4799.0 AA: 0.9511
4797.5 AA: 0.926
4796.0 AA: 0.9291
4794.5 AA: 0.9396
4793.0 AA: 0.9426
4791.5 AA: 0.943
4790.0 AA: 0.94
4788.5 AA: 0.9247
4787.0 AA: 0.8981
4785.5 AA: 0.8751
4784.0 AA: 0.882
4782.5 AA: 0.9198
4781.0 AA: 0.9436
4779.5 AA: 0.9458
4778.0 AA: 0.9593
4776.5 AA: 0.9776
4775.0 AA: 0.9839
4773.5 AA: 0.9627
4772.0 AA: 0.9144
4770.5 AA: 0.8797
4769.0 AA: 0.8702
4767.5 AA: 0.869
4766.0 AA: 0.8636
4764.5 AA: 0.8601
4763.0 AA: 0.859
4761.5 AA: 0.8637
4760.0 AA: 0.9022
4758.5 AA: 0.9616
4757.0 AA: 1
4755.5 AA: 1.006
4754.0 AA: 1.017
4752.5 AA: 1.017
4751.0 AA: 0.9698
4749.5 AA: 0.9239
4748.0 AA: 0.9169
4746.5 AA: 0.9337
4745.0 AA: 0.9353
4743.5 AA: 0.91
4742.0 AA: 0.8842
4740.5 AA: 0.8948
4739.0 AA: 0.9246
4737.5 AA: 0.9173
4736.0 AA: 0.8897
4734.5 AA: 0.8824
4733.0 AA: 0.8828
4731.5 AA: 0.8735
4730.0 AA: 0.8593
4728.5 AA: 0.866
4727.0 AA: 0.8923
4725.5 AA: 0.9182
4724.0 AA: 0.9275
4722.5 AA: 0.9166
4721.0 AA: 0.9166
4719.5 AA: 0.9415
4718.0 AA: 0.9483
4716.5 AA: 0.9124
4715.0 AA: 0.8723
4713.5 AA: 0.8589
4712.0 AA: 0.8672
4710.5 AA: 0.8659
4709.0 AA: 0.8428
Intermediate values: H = 1.04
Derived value 1.07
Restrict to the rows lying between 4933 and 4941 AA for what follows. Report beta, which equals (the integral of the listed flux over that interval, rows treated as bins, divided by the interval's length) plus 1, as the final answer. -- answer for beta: 1.981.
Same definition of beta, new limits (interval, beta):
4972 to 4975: 1.932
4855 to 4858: 1.888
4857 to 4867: 1.865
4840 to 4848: 1.934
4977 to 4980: 1.940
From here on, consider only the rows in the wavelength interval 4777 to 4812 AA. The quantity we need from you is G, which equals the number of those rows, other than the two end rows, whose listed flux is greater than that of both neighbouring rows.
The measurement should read 2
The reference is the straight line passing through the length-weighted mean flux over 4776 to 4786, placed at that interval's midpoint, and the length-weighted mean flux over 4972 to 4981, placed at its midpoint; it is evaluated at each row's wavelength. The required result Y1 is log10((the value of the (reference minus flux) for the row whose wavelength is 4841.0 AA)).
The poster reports -1.52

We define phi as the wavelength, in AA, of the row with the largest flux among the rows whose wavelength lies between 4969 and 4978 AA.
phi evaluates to 4976.0 AA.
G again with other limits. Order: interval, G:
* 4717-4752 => 4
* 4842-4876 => 3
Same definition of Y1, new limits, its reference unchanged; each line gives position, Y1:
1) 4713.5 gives -1.17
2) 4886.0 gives -1.40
